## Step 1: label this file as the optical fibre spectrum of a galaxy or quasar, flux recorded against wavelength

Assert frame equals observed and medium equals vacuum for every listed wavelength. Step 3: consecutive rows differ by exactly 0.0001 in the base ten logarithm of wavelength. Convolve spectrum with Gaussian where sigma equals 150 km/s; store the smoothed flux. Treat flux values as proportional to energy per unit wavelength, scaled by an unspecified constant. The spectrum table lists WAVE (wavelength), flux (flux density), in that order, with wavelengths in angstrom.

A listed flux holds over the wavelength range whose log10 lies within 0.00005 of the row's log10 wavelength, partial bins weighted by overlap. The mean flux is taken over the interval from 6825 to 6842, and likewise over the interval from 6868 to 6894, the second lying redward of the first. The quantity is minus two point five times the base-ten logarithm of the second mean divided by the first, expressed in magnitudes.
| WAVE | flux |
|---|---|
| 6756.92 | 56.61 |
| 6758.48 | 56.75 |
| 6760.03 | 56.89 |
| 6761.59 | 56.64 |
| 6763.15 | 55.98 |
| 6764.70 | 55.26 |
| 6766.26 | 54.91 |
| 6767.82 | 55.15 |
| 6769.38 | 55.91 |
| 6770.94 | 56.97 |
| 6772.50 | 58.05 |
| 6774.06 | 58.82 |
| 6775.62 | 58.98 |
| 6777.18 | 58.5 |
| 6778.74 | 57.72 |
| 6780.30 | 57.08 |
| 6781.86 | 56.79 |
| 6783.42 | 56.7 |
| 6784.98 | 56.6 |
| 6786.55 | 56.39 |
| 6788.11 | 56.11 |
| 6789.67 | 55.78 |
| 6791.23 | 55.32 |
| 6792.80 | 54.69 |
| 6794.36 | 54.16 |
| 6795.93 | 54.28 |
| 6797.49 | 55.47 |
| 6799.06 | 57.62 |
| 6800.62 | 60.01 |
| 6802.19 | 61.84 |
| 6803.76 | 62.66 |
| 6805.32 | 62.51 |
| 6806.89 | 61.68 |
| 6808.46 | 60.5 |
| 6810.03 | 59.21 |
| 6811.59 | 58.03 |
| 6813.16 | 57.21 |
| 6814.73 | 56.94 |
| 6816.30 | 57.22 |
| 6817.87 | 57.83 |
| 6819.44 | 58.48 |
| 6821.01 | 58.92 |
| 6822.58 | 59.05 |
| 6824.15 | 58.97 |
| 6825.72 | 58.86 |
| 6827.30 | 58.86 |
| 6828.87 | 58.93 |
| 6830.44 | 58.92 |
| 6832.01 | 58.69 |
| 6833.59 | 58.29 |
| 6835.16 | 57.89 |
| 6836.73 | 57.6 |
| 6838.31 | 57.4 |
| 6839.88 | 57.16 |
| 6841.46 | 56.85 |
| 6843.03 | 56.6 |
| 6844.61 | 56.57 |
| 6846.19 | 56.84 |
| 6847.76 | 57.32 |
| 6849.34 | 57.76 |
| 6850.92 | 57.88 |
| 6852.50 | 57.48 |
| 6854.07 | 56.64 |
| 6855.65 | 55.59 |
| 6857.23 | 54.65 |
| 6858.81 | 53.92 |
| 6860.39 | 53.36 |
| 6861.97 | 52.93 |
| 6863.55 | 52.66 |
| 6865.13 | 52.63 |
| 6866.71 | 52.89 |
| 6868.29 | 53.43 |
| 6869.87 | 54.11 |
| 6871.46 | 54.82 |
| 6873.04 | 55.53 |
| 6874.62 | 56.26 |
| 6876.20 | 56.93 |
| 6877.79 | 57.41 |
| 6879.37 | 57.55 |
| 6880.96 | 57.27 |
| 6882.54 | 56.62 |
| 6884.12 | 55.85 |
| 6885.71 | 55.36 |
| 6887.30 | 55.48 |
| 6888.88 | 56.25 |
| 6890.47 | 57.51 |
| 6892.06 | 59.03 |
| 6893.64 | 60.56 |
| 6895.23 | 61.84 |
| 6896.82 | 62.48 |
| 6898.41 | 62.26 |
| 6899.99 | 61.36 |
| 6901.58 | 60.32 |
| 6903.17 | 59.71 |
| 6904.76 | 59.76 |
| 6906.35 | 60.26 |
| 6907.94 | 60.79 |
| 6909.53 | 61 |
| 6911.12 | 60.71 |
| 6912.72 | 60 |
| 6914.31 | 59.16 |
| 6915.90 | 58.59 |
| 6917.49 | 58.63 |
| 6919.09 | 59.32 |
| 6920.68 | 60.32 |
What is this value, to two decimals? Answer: 0.03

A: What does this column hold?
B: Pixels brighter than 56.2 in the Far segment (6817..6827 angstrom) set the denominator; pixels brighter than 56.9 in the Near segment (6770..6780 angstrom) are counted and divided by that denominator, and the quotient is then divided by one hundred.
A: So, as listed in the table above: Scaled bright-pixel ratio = 0.010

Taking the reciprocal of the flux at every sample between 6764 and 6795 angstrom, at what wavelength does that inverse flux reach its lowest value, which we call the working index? 6775.62 angstrom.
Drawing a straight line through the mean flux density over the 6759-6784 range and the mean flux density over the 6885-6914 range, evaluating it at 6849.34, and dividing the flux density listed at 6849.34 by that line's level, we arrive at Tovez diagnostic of 0.99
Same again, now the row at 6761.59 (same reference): 1.00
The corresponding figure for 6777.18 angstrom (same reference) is 1.03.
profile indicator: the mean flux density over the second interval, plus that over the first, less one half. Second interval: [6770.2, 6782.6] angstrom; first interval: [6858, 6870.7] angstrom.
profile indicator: 111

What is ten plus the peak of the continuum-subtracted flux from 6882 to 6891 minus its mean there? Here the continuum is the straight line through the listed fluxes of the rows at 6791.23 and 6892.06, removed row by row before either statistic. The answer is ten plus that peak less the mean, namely 11.2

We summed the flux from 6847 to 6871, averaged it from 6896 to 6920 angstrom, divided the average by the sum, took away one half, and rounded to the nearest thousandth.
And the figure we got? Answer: -0.427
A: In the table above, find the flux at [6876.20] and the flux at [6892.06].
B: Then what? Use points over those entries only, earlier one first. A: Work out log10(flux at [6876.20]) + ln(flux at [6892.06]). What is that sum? 5.83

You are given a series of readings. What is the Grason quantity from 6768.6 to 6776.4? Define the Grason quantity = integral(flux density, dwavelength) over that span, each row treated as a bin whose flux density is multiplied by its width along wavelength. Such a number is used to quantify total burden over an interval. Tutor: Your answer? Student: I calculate 450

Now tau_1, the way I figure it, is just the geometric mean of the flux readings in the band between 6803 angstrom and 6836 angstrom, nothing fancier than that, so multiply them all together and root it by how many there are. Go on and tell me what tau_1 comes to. 59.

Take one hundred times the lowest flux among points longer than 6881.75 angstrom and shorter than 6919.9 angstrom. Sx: 5536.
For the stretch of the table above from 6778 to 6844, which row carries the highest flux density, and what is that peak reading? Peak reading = 62.66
